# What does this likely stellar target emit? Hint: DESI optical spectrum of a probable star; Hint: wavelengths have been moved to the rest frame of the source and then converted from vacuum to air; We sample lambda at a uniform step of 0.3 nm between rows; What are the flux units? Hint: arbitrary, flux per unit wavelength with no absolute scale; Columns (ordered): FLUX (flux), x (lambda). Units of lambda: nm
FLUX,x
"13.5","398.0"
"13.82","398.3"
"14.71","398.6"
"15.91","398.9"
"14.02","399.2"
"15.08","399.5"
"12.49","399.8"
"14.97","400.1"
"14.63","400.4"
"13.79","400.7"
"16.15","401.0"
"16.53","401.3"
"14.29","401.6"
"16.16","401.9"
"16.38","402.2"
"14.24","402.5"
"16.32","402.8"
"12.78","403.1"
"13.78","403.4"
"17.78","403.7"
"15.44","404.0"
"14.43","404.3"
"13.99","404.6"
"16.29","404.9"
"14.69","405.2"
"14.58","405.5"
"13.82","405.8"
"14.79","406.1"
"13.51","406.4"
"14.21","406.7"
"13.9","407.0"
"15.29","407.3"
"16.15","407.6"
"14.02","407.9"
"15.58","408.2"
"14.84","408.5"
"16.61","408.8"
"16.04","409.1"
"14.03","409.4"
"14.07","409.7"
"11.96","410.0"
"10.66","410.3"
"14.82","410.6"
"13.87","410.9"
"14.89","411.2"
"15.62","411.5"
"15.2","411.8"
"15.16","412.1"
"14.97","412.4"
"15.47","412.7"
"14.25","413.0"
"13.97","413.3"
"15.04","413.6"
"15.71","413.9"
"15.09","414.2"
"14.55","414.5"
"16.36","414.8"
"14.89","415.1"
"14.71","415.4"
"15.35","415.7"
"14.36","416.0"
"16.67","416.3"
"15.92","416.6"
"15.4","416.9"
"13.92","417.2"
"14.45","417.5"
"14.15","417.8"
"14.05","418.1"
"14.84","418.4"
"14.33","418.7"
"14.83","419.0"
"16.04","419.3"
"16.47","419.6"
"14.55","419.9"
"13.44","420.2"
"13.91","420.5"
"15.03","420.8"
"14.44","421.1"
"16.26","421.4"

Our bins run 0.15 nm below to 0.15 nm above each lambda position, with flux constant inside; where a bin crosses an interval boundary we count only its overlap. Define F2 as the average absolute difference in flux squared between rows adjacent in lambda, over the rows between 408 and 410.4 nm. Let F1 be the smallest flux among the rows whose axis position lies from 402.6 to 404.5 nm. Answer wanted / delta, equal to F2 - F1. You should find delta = 22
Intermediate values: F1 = 12.78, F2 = 35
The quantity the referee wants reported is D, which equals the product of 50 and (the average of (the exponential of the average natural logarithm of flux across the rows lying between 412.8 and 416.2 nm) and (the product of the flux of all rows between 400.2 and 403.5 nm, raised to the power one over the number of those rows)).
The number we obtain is 746.8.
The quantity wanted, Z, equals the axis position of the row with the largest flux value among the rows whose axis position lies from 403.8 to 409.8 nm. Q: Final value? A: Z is 408.8 nm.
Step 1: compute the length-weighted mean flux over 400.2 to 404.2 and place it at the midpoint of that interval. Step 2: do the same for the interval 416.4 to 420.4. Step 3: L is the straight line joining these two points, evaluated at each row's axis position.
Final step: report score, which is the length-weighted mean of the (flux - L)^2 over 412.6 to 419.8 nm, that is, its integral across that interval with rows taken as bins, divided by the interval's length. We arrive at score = 0.7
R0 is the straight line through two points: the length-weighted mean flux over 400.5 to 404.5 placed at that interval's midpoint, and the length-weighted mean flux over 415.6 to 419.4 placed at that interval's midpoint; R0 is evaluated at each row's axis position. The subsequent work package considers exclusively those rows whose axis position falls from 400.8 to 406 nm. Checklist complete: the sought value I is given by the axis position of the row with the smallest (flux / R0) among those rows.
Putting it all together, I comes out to 403.1 nm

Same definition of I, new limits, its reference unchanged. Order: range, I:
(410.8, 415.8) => 410.9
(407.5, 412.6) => 410.3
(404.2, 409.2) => 406.4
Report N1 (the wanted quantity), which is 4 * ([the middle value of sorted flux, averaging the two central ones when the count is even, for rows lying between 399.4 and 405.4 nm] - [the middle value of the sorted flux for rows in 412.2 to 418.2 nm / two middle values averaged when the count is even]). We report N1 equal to -0.4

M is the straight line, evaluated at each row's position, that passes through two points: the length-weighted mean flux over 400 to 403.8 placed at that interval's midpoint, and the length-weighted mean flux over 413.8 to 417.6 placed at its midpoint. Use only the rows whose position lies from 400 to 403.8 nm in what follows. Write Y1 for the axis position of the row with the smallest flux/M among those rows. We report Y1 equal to 403.1 nm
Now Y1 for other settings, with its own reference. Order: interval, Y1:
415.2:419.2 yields 417.2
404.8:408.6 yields 406.4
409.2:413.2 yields 410.3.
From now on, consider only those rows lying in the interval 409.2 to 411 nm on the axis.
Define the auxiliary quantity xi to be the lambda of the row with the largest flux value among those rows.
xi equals 410.6 nm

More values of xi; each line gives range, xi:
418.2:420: 419.6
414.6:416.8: 416.3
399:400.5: 399.5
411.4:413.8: 411.5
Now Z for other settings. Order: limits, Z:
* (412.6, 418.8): 416.3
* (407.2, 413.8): 408.8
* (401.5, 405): 403.7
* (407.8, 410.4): 408.8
